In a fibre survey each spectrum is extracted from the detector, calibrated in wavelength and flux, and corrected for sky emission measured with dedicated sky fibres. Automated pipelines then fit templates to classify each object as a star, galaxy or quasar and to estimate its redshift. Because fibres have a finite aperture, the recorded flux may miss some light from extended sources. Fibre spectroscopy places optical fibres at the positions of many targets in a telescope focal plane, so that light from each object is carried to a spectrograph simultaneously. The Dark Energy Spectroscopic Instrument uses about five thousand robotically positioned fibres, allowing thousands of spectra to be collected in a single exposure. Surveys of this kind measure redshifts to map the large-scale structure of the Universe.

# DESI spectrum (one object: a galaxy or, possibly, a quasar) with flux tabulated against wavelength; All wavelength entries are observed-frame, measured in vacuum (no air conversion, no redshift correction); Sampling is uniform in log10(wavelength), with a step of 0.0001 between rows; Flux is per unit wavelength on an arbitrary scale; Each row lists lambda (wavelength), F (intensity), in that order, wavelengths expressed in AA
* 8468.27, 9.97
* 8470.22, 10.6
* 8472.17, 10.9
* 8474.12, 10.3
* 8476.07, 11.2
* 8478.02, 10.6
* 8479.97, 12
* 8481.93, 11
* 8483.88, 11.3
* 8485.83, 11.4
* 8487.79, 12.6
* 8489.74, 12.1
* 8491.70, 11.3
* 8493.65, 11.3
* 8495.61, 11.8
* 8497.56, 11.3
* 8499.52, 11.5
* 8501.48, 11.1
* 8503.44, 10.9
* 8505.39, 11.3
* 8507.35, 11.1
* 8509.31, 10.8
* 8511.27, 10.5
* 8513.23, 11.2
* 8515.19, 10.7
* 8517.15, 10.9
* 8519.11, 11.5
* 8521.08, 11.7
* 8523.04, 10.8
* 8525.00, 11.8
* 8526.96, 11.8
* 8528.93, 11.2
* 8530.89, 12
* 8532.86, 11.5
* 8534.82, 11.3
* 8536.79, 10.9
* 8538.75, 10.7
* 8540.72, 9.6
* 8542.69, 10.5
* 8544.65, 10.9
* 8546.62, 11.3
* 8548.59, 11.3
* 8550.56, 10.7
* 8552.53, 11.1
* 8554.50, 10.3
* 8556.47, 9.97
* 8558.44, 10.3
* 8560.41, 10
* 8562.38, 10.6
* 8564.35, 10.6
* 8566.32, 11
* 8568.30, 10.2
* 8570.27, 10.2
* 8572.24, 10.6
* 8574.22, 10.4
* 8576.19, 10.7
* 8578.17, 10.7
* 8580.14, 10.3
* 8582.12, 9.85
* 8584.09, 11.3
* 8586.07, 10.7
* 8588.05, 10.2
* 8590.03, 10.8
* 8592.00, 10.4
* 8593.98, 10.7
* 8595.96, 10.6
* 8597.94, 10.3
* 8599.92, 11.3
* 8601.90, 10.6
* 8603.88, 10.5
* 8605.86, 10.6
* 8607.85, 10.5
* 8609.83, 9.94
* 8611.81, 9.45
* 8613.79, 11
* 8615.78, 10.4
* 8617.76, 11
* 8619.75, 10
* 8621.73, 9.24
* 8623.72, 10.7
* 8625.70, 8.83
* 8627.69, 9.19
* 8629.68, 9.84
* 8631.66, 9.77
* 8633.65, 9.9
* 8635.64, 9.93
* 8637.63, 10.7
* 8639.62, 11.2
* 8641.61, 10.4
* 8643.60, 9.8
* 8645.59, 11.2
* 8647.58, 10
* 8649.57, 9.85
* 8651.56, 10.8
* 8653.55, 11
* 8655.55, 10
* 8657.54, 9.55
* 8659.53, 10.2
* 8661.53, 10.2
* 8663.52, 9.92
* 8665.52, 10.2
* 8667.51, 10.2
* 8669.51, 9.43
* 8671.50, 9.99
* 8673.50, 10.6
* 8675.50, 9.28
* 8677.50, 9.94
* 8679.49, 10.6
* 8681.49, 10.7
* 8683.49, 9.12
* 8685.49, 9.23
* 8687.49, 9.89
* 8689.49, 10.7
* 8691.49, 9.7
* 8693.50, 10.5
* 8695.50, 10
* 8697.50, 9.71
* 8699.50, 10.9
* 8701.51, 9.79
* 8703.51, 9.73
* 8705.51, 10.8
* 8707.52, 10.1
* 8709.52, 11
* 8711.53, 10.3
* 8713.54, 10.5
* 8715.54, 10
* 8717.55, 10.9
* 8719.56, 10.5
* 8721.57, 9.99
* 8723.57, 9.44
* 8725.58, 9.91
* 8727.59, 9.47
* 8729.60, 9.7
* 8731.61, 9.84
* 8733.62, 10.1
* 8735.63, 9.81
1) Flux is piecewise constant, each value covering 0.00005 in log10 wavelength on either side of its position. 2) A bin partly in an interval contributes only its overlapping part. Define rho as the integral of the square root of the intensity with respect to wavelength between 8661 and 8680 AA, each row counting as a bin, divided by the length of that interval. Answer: 3.17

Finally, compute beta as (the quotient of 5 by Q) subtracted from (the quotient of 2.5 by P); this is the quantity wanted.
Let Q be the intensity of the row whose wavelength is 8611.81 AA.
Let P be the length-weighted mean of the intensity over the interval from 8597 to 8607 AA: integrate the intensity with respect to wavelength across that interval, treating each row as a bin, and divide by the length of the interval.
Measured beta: -0.29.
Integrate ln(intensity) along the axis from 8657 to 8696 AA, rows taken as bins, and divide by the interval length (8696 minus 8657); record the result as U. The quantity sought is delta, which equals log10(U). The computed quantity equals 0.362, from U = 2.30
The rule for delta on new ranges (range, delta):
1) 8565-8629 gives 0.369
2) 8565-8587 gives 0.372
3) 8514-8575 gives 0.377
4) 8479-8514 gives 0.385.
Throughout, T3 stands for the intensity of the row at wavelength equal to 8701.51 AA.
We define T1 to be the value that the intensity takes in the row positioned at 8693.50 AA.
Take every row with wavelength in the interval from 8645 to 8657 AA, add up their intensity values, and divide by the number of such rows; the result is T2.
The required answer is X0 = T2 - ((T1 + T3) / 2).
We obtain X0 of 0.33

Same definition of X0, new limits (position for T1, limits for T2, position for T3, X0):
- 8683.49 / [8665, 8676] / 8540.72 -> 0.59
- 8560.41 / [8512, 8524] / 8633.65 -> 1.18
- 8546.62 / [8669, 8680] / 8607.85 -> -0.93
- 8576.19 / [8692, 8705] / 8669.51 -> 0.04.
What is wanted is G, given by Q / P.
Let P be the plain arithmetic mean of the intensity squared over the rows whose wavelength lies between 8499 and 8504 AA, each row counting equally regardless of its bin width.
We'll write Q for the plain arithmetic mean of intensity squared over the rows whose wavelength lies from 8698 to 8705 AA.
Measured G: 0.83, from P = 125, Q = 103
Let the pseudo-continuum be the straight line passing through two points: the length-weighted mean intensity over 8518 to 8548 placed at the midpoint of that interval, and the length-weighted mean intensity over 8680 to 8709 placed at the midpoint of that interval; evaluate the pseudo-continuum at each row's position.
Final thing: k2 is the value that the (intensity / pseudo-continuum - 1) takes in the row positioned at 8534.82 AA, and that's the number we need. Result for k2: 0.013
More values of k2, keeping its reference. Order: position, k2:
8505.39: -0.004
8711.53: 0.033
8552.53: 0.006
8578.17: -0.015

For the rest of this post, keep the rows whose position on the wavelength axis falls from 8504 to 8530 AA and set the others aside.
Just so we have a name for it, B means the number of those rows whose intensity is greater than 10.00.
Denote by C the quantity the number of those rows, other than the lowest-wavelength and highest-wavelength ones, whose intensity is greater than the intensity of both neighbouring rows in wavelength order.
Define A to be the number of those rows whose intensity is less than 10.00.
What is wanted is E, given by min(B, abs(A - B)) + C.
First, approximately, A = 0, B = 13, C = 2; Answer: 15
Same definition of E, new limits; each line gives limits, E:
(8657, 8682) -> 2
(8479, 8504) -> 16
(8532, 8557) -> 10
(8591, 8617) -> 13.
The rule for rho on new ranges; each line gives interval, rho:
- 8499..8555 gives 3.33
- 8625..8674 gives 3.18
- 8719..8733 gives 3.13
